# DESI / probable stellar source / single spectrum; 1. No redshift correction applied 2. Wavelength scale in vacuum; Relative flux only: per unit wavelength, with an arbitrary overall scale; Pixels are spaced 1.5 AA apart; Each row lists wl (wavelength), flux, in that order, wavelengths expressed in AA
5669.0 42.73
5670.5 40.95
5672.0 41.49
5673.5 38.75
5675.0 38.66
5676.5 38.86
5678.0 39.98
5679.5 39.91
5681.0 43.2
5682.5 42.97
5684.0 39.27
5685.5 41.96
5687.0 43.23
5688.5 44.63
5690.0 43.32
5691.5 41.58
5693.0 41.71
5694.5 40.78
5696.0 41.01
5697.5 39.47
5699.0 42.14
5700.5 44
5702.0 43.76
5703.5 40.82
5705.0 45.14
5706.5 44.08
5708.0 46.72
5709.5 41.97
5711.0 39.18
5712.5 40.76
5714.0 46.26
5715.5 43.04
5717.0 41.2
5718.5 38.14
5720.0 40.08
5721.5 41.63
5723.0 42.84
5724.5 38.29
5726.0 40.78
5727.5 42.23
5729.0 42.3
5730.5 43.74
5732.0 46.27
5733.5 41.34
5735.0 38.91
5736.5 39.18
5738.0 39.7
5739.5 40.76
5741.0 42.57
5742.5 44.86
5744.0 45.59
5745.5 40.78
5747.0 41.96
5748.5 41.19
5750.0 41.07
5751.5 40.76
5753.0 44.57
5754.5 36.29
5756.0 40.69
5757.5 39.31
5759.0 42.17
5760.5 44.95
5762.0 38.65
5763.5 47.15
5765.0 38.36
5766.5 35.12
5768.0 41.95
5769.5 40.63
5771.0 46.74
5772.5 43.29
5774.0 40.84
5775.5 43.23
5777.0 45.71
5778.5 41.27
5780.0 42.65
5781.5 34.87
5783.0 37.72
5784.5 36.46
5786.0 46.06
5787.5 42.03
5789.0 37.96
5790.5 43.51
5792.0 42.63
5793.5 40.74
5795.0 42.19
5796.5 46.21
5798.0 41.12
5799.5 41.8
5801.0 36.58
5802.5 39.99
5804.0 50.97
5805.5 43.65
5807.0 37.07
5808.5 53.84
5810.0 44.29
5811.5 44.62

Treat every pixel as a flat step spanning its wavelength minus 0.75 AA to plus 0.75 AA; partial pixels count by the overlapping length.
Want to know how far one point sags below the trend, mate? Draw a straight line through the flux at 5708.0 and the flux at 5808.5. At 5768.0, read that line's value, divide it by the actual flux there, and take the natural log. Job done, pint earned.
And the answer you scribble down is 0.19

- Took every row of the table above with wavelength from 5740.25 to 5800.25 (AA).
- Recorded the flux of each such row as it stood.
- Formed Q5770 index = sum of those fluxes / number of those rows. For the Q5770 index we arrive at 41.6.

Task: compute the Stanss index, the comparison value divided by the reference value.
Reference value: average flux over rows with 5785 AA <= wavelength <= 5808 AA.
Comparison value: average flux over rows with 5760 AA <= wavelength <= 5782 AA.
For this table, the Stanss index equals 0.99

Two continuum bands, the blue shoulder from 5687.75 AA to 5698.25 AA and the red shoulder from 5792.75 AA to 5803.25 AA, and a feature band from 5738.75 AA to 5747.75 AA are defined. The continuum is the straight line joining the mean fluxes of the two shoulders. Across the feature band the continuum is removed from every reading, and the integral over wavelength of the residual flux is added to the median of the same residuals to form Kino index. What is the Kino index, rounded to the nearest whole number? 12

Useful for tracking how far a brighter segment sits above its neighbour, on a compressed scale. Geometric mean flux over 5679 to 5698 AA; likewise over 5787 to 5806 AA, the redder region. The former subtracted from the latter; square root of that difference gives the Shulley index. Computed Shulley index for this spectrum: 0.6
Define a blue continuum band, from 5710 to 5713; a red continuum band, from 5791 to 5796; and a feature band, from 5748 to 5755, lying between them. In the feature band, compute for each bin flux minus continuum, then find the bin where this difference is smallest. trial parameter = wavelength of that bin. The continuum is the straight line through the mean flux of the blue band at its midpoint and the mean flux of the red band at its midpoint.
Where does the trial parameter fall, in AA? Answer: 5754.5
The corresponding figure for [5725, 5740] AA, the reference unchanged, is 5735.0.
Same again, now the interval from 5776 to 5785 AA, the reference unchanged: 5781.5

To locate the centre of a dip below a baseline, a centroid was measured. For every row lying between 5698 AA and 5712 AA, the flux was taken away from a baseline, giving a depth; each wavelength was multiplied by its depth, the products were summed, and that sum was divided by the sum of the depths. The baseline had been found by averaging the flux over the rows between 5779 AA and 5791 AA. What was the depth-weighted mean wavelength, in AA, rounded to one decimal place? 5704.5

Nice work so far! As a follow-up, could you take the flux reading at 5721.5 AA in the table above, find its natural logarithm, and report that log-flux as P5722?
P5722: 3.73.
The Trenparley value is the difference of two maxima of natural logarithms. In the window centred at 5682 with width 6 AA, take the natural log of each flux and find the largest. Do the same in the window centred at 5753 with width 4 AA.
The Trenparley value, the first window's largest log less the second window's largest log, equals -0.031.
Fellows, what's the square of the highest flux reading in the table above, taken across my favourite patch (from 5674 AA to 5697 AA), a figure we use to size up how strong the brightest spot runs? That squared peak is 1992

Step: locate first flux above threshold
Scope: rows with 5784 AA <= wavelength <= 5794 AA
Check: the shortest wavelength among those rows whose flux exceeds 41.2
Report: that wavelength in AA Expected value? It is 5786.0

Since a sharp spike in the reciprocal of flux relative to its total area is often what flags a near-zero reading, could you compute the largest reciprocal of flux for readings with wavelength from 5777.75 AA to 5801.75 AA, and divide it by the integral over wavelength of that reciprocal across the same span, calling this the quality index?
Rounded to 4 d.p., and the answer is 0.0485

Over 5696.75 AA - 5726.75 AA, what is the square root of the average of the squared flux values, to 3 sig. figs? 42.1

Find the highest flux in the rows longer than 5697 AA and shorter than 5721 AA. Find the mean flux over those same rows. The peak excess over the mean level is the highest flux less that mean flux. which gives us 4.4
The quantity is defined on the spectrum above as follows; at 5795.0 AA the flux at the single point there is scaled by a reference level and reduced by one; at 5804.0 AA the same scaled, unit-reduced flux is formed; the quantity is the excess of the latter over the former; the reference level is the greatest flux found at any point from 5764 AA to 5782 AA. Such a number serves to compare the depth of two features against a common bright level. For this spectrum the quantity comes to 0.19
